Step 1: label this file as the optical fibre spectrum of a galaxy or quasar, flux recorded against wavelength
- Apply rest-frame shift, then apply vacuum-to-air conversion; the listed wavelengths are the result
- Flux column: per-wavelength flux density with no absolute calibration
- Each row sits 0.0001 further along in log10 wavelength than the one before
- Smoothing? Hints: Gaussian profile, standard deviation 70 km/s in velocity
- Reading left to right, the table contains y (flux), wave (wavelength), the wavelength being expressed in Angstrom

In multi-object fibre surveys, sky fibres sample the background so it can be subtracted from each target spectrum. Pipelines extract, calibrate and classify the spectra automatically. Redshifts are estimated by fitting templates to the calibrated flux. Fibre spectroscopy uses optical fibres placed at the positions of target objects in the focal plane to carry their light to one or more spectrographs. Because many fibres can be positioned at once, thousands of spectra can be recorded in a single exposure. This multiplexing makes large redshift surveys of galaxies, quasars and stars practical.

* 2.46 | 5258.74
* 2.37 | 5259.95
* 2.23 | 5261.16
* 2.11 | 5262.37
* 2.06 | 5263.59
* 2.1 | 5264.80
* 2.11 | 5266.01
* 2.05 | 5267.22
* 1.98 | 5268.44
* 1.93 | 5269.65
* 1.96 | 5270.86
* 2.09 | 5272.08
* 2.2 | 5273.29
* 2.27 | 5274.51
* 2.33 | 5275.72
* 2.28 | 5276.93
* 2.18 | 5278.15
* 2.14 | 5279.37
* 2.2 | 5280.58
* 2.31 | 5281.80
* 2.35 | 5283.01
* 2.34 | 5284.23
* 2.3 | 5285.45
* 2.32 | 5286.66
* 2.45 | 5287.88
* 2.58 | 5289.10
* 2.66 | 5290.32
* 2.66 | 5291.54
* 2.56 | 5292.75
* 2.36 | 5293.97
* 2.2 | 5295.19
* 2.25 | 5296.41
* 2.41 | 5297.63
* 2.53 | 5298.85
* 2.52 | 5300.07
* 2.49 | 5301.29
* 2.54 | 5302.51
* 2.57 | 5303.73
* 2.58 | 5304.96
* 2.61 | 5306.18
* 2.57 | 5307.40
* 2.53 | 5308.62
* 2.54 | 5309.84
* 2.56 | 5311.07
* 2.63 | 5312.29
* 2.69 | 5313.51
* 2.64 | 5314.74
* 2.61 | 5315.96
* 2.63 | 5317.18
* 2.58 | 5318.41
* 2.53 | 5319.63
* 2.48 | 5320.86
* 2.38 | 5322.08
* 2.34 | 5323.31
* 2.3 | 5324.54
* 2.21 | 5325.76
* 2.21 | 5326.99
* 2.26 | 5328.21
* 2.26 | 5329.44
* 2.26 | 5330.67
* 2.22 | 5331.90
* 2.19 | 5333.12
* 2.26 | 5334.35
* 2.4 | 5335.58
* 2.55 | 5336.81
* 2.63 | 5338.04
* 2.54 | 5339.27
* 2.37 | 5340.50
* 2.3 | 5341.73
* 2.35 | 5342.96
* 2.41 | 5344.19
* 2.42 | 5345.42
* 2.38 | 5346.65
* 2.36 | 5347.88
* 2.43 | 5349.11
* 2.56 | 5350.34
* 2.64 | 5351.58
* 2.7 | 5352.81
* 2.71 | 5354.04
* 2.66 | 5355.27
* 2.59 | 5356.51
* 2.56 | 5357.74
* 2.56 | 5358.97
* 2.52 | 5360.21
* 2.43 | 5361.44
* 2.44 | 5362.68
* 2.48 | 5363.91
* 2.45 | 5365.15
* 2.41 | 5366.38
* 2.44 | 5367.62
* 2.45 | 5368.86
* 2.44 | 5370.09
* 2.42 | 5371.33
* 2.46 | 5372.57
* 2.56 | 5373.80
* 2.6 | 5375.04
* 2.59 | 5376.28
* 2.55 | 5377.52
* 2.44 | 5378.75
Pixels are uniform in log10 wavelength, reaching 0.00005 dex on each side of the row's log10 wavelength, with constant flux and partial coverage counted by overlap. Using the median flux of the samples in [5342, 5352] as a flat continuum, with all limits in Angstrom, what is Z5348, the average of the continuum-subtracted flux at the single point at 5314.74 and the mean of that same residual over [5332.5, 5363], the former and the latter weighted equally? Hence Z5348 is 0.144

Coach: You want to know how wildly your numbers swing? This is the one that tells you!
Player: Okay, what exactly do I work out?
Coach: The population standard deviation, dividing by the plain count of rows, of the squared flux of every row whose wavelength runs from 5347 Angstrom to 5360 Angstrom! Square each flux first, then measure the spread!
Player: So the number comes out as 0.54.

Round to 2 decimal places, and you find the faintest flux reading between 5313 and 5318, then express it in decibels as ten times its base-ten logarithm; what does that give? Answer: 4.17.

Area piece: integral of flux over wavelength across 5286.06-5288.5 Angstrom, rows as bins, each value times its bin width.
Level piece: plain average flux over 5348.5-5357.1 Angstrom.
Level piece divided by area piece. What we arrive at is 0.45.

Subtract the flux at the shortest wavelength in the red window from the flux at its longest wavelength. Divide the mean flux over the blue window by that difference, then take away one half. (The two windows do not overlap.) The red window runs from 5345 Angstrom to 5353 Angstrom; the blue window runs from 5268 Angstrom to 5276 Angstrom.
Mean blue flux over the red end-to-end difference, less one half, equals 7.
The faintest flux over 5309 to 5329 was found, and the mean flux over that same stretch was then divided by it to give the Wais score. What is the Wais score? 1.12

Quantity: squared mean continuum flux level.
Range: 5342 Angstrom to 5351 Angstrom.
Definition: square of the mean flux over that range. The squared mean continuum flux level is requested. 5.8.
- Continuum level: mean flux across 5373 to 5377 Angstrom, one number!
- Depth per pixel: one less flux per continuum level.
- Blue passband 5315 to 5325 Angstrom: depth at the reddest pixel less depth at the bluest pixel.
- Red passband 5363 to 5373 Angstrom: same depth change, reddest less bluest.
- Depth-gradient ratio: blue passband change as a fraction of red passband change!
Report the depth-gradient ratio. 15.5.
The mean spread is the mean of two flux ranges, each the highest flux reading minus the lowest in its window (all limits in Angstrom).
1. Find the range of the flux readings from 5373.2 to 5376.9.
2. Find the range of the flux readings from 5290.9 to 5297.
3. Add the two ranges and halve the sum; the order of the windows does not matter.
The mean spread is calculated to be 0.250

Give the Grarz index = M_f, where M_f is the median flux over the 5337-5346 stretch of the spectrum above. 2.41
